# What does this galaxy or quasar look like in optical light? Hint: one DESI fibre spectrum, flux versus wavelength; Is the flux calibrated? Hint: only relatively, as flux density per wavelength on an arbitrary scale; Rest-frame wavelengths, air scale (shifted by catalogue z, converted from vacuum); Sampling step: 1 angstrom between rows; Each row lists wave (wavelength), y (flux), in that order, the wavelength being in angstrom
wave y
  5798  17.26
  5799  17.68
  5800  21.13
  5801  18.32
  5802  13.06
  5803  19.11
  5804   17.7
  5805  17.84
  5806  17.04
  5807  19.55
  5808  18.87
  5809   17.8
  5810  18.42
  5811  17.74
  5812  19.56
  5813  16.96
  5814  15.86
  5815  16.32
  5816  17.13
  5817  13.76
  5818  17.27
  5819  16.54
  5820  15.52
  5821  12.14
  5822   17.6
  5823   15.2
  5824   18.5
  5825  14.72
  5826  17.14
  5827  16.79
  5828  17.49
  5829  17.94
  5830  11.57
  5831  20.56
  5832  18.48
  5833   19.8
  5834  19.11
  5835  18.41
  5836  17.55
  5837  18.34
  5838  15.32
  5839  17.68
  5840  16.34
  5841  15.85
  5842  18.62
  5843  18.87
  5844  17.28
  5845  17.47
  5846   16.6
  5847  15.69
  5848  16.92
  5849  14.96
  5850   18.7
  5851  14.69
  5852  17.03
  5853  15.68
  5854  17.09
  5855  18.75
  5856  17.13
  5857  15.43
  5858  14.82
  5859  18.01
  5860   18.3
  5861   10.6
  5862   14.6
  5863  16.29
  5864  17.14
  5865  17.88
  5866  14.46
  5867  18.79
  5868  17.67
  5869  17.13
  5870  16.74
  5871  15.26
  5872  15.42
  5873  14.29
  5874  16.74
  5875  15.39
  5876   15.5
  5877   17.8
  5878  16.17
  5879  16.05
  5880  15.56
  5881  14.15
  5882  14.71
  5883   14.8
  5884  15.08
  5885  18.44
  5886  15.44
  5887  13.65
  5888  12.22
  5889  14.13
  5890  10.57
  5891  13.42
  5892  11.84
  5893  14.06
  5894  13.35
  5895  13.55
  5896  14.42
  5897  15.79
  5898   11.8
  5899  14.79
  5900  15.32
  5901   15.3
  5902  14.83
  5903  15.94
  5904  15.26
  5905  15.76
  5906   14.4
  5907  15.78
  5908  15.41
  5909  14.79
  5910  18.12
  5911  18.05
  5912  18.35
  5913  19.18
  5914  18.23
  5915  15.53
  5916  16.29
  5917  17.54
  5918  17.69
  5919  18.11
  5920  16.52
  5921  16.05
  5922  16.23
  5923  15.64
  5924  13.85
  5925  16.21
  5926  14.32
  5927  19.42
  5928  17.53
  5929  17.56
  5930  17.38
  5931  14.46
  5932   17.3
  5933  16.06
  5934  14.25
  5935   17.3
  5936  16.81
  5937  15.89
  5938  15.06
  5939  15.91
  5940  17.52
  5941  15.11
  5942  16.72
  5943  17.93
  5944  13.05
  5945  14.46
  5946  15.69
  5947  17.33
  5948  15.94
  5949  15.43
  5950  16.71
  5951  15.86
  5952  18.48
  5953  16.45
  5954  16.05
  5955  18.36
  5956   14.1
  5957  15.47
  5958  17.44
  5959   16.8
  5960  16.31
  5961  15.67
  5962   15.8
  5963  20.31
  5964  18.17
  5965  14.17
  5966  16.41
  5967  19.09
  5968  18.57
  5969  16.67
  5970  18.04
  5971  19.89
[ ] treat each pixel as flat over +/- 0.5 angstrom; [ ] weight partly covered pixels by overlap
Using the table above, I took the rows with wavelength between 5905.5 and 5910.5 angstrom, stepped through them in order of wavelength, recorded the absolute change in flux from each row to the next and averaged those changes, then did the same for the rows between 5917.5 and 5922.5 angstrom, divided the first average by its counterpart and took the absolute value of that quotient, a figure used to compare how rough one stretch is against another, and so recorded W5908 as 2.1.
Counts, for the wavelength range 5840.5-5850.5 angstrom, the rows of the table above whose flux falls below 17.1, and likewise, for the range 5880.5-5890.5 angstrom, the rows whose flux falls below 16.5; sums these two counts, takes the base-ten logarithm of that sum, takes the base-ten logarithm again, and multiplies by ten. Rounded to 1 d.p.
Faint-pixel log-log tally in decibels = 0.6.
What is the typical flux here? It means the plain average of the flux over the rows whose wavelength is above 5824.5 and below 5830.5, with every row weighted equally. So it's 15.9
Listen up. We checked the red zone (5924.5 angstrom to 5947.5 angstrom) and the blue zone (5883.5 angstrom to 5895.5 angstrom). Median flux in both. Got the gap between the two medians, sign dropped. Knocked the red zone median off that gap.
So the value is -13.6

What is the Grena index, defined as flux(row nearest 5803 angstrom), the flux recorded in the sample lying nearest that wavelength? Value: 19.11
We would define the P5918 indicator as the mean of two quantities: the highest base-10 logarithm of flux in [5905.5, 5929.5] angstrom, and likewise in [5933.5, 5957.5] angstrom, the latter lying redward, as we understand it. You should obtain 1.28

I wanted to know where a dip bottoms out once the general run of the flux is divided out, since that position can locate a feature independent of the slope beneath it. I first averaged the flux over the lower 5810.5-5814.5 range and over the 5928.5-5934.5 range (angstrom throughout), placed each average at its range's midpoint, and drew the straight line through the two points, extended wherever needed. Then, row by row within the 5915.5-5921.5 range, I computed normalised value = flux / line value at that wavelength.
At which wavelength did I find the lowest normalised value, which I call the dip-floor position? 5921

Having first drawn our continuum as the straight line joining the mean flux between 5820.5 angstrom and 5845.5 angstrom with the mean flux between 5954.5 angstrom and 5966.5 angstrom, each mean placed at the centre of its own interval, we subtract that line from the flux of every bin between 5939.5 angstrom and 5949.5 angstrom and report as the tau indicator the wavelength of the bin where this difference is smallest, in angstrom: 5944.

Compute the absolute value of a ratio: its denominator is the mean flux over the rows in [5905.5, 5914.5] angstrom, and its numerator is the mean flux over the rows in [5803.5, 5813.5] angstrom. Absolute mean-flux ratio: 1.07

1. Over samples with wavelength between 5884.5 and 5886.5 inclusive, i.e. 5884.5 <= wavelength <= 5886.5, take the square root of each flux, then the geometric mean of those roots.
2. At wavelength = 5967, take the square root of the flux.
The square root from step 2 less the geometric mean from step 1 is 0.261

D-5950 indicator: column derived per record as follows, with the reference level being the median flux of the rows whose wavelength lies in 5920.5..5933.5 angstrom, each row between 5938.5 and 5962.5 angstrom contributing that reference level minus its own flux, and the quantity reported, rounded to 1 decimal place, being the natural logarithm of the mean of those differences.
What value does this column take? -4.0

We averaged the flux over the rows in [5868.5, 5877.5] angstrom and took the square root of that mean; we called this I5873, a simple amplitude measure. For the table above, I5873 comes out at 4.00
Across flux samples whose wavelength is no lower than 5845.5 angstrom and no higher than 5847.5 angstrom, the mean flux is 16.1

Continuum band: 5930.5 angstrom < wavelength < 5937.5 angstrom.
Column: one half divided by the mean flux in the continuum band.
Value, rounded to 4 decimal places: 0.0312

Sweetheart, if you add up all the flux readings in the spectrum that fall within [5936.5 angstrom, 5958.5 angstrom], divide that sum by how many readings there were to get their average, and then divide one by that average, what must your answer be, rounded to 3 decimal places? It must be 0.062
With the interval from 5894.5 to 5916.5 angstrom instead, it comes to 0.063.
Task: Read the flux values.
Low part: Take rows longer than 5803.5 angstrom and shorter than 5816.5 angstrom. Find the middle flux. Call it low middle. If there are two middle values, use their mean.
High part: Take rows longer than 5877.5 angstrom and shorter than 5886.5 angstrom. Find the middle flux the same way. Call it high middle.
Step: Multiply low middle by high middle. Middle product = 274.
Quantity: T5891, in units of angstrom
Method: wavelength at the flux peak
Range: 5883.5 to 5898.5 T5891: 5885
